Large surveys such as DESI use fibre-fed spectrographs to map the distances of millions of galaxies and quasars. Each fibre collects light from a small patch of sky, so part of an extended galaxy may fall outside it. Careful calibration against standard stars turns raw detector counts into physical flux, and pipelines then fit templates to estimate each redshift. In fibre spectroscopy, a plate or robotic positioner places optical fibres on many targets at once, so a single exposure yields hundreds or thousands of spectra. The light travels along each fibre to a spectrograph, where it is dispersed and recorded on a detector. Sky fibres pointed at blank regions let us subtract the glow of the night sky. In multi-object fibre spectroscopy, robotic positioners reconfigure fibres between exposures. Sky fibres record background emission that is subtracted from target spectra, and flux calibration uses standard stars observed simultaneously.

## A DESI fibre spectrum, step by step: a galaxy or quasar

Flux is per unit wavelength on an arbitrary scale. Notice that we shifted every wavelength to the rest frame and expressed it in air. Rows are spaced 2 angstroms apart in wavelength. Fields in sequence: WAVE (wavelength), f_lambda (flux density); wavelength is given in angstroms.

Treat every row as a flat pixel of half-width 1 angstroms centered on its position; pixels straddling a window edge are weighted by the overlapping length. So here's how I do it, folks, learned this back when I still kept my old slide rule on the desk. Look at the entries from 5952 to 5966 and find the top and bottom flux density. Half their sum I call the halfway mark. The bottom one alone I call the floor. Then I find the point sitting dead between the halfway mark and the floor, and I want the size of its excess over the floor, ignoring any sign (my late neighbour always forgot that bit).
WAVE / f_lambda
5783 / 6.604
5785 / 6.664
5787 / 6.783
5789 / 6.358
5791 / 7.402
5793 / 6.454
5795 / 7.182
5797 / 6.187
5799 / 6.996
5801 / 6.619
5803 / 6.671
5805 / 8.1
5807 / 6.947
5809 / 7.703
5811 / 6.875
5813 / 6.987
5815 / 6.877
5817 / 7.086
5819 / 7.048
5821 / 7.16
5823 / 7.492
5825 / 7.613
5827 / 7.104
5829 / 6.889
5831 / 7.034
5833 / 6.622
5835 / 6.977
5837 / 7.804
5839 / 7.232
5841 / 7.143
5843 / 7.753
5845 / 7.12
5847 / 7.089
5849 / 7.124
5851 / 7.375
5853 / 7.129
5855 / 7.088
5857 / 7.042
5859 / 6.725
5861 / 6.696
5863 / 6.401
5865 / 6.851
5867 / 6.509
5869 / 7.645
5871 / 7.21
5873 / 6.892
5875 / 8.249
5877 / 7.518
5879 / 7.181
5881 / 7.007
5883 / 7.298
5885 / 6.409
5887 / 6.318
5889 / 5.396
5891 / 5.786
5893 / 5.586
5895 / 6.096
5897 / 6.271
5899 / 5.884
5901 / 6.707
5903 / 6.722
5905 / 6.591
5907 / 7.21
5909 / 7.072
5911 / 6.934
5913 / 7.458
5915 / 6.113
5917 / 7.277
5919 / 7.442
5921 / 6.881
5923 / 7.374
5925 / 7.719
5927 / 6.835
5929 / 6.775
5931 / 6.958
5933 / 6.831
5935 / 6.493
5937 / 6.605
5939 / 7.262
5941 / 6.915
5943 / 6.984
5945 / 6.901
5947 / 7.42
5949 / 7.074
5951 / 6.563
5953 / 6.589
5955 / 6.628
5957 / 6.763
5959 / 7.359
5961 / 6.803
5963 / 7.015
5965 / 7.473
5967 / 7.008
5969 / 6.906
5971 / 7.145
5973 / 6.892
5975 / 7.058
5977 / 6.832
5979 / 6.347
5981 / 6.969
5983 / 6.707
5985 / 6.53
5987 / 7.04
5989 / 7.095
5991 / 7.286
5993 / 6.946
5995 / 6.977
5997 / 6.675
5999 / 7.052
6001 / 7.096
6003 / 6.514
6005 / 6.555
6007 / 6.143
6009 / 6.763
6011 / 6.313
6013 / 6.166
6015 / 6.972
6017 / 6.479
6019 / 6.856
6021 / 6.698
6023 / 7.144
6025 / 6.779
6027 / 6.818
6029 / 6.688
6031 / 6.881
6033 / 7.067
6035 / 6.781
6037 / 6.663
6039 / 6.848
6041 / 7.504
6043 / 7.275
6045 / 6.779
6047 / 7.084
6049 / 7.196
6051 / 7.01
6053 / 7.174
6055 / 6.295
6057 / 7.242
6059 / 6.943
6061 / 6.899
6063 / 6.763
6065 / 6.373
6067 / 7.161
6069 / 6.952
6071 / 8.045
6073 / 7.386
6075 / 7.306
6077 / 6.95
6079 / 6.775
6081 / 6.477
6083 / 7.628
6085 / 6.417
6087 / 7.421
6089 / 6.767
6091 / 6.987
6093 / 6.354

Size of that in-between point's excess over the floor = 0.22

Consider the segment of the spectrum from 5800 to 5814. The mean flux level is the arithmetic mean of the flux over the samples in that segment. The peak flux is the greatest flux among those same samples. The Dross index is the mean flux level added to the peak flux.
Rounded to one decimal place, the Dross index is 15.2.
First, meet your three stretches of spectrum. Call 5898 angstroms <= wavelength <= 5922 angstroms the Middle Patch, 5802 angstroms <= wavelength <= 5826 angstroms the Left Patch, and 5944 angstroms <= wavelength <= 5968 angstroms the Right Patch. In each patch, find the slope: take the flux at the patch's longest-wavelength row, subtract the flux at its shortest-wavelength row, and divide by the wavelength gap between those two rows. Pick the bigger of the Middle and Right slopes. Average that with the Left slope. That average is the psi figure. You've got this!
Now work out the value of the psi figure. 0.044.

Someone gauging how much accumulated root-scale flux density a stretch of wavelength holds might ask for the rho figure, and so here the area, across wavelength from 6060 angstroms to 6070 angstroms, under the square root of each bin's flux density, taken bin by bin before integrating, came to 26.1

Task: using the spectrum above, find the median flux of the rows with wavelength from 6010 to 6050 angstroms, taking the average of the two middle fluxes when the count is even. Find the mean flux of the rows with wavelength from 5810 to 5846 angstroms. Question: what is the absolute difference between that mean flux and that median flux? 0.3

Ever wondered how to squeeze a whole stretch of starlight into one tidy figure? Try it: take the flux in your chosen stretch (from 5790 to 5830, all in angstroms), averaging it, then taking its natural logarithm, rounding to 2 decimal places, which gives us 1.96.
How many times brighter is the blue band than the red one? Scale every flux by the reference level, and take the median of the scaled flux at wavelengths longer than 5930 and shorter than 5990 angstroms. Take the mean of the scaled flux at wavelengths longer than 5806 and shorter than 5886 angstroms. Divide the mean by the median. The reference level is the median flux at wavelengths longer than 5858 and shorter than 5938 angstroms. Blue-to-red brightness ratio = 1.03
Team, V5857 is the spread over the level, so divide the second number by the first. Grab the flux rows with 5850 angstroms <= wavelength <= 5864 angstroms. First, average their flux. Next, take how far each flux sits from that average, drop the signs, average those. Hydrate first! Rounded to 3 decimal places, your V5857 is 0.039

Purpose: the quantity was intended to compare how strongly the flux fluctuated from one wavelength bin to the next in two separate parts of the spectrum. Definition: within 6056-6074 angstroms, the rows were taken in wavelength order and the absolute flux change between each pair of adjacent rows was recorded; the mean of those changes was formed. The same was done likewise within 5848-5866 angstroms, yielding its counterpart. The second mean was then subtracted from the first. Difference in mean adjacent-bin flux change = 0.24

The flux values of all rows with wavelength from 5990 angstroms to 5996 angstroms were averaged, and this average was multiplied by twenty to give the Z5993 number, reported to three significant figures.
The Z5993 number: 141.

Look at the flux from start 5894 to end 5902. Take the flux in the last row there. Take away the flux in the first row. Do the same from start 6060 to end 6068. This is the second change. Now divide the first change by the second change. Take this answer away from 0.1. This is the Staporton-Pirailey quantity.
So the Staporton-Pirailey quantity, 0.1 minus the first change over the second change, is -2.2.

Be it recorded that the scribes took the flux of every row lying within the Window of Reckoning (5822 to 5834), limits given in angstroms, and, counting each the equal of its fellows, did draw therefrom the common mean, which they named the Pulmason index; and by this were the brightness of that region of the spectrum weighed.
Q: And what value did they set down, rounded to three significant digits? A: 7.13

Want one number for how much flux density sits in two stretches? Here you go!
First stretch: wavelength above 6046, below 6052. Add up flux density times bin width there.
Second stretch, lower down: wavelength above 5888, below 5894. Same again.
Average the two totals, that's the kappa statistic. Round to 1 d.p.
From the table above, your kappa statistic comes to 38.1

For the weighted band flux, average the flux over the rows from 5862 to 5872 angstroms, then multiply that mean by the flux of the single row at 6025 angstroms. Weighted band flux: 47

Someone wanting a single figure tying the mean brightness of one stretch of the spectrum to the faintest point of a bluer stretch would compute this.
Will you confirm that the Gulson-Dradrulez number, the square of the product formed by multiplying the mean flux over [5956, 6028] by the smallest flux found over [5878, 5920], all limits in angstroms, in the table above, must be 1362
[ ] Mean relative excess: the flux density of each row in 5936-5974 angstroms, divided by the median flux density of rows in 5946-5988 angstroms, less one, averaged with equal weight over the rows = 0.008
